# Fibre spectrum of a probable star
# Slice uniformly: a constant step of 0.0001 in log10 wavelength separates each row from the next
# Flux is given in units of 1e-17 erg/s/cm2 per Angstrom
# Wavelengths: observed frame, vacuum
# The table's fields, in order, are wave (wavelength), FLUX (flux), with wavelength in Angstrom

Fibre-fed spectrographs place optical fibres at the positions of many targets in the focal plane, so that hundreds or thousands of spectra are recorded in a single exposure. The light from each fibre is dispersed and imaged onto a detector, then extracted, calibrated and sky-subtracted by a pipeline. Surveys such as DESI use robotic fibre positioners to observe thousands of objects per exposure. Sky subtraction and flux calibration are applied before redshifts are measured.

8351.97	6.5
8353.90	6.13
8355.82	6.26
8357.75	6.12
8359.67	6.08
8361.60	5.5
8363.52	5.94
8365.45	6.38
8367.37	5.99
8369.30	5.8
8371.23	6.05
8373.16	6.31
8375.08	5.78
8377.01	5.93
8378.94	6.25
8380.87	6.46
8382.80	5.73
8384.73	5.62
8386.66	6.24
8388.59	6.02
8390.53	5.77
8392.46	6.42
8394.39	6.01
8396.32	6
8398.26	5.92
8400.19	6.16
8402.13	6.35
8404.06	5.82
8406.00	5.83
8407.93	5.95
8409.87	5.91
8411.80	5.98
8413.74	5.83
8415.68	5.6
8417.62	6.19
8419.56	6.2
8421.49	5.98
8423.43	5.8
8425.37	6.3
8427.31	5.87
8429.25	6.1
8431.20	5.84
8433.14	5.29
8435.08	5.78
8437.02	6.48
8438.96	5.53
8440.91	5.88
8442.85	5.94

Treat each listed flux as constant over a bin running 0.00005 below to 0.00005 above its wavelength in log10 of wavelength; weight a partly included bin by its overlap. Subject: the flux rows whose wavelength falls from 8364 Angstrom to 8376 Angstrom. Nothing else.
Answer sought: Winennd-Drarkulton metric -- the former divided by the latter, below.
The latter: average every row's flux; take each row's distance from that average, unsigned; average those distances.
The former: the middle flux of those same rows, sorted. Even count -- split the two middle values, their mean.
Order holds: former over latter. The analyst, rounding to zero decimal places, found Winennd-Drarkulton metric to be 31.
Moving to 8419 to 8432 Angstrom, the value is 37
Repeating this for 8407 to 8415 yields 125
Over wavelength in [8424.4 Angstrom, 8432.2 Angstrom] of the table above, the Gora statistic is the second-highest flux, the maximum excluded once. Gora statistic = 6.1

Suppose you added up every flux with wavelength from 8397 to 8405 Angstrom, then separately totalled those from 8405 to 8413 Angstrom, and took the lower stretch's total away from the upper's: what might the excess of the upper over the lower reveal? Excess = -0.6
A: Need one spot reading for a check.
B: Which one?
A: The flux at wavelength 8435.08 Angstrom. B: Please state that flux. 5.78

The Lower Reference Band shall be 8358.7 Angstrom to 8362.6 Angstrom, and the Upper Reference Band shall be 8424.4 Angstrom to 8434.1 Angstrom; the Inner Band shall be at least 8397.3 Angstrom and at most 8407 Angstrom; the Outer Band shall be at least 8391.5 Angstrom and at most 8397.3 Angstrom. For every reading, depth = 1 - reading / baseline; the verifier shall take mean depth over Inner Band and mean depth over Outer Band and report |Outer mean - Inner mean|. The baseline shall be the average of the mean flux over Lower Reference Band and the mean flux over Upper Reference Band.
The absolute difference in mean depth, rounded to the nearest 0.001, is 0.022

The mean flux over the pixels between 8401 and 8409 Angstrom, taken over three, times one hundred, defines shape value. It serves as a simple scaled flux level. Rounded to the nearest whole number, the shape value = 200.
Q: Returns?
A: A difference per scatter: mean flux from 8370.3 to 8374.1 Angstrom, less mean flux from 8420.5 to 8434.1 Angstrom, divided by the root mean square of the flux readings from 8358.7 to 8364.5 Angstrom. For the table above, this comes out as 0.05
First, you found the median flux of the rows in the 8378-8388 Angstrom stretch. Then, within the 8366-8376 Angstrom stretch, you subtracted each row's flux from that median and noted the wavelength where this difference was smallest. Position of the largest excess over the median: 8373.16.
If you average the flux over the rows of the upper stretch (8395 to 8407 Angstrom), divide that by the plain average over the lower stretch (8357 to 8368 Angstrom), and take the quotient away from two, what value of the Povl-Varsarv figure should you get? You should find 0.998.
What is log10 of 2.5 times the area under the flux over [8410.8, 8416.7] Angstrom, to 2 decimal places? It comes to 1.93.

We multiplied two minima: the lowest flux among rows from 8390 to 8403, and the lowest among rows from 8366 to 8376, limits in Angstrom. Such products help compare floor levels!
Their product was 33.4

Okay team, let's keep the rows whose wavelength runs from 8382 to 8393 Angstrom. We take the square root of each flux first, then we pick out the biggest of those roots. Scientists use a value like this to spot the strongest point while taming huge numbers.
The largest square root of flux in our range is 2.53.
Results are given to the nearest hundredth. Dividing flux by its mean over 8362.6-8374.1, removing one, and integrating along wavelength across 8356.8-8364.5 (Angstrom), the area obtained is -0.21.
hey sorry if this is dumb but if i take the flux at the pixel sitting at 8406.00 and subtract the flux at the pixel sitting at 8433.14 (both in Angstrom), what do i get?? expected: 0.5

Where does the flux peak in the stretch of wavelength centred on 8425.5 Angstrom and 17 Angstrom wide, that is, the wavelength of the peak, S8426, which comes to 8425.37 Angstrom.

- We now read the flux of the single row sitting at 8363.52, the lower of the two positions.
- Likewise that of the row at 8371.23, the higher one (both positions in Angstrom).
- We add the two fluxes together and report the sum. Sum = 12.0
